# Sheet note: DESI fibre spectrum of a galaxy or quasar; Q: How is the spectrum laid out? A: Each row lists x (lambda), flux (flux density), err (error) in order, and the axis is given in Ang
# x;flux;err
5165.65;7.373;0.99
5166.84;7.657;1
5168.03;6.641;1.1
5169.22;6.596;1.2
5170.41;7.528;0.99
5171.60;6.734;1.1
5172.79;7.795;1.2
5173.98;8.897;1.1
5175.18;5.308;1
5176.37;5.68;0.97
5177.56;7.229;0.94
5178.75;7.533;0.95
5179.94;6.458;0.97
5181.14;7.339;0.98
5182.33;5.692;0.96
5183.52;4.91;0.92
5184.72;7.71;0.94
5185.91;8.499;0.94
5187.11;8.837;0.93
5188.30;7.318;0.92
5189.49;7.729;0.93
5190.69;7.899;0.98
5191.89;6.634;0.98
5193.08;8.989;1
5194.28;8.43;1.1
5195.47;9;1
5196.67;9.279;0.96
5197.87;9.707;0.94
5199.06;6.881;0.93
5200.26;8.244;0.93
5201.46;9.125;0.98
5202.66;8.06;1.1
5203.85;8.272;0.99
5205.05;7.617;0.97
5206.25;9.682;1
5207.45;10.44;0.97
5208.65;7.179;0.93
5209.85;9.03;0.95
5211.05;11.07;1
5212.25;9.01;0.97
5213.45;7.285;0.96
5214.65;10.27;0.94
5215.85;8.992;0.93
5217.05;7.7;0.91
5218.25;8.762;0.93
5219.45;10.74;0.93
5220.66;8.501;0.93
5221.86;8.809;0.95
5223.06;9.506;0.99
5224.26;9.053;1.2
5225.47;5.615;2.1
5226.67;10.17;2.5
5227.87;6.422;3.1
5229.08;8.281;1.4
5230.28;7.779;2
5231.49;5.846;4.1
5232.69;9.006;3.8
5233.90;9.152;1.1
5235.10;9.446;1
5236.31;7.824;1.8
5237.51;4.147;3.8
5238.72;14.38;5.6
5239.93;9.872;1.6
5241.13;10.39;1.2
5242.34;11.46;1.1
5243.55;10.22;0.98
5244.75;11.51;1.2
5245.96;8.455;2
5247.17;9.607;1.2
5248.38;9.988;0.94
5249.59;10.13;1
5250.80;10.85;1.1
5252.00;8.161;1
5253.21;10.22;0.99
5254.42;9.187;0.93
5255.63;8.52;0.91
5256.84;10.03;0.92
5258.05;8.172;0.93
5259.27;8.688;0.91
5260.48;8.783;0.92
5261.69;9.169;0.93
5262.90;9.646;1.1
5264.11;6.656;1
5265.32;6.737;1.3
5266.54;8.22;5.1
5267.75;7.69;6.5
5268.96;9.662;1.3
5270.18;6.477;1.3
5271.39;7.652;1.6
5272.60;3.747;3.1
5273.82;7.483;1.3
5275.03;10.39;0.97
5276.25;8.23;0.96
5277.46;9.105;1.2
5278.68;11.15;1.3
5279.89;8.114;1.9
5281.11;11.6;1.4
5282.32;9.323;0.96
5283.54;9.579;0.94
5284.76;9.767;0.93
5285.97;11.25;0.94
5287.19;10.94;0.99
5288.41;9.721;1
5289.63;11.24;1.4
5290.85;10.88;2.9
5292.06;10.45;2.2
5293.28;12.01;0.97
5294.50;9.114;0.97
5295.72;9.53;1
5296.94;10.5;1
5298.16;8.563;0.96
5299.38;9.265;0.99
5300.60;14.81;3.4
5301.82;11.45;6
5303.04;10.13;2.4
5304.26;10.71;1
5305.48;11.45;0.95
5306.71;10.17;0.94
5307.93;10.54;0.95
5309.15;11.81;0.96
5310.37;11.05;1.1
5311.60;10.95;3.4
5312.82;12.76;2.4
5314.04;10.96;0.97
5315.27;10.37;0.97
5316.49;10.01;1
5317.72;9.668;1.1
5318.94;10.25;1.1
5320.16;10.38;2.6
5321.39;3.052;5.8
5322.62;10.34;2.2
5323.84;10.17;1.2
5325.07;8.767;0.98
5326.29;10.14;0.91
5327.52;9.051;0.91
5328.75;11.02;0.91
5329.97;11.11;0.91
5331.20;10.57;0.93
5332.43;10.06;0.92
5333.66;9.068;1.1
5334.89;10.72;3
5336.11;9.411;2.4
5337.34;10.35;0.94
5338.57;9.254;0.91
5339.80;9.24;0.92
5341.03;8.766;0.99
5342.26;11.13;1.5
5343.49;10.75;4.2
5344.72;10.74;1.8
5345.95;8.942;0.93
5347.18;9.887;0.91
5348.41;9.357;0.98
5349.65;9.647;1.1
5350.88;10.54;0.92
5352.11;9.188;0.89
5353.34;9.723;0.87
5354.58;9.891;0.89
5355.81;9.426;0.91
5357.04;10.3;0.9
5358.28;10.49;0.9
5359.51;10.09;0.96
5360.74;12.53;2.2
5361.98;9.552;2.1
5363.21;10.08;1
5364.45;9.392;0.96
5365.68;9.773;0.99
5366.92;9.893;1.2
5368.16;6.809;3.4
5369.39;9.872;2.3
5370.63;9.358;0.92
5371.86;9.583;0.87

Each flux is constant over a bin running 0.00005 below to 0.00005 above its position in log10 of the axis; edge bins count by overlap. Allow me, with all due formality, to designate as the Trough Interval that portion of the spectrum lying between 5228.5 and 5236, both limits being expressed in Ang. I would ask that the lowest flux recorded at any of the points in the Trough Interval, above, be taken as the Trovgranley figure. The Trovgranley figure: 5.846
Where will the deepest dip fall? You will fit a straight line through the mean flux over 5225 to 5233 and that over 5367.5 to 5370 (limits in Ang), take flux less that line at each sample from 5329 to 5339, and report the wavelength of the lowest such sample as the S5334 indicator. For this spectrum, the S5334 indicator 5333.66 Ang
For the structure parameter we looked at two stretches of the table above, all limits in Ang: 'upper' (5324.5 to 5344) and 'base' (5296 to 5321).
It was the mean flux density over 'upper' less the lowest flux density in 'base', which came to 1.4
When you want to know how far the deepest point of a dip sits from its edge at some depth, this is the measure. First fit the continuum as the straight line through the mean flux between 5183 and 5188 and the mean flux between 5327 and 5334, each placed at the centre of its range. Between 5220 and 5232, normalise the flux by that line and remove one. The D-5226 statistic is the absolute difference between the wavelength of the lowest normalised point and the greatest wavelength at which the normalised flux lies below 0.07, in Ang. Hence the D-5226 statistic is 6.0 Ang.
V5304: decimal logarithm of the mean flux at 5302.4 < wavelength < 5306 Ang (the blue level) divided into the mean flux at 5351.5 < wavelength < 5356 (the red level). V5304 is -0.05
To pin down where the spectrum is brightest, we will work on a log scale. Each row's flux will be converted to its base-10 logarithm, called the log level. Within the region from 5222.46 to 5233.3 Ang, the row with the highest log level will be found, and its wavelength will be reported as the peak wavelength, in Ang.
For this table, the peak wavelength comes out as 5226.67 Ang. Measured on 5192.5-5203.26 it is 5197.87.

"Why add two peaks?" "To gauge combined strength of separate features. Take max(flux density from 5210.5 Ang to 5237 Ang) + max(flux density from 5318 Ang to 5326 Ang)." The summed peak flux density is 21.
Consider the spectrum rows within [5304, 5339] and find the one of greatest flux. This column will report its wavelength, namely 5312.82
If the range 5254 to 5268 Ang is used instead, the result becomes 5256.84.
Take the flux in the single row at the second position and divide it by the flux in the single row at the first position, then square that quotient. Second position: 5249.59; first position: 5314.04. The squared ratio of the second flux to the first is 0.85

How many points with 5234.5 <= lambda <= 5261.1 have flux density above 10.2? 7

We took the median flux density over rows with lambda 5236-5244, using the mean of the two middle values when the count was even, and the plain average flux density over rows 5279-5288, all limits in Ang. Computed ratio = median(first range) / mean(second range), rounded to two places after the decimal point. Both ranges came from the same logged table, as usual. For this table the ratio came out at 1.01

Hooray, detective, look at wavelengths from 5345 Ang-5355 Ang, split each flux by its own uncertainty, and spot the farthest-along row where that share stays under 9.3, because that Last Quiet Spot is 5349.65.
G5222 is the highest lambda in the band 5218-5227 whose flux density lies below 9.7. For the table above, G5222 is 5225.47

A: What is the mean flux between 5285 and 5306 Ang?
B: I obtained 10.7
